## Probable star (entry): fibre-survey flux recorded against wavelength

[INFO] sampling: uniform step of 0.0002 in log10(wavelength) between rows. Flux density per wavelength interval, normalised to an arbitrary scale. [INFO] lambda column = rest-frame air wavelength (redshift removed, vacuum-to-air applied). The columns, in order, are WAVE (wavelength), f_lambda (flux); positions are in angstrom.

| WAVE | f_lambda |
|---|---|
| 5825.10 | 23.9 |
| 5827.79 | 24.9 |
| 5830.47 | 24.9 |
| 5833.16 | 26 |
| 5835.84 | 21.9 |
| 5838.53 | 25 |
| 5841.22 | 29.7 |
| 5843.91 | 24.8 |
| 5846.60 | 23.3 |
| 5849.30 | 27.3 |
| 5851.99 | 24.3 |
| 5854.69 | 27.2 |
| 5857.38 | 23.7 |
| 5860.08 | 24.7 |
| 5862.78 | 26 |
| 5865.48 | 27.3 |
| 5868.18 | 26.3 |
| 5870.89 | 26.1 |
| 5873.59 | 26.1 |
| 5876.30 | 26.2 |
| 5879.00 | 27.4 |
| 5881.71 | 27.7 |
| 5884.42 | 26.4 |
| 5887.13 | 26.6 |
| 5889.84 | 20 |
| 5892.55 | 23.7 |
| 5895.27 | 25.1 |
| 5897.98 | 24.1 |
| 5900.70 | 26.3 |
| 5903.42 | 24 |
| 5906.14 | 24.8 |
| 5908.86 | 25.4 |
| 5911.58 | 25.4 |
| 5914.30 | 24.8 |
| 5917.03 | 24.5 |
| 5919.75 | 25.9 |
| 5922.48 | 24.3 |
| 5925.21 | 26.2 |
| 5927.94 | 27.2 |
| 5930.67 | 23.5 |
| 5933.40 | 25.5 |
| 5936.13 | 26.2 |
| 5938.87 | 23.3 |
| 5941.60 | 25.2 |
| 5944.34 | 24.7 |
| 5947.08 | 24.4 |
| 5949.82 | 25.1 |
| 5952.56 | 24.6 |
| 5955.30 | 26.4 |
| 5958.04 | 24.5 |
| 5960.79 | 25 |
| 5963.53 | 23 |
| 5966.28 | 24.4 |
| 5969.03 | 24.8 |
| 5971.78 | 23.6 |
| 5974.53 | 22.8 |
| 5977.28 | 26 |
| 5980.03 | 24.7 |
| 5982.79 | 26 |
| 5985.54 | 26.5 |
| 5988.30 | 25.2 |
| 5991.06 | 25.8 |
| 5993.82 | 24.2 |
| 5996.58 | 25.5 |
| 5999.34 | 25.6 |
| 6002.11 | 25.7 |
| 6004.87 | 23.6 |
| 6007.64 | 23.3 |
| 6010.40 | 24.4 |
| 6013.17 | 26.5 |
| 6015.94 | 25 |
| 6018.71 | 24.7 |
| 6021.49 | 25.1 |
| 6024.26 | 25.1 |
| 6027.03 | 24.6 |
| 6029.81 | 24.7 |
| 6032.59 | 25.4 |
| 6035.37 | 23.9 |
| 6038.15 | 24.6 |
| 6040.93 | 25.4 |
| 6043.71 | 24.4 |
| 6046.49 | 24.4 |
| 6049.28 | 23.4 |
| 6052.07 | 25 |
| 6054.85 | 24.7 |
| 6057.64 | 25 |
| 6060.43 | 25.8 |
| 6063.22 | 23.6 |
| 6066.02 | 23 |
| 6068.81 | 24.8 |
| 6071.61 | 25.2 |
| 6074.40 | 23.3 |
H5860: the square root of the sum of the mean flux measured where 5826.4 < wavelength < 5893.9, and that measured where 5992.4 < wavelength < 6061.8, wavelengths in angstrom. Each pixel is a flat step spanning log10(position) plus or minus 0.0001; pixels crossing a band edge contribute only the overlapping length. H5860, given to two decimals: 7.09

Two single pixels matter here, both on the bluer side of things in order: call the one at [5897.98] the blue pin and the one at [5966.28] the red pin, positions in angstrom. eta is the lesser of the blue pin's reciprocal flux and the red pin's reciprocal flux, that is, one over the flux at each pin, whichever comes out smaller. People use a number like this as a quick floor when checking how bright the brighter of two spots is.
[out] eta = 0.0410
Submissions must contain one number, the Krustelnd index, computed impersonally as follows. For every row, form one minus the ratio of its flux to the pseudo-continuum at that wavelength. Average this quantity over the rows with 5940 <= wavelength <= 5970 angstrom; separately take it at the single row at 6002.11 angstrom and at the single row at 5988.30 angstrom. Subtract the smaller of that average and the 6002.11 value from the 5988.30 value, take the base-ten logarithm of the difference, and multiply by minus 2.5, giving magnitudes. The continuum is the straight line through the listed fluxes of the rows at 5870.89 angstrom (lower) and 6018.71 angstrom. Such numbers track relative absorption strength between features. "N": 4.0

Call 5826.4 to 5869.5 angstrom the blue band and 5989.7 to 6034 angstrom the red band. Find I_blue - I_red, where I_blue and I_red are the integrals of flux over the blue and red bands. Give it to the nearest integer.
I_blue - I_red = -8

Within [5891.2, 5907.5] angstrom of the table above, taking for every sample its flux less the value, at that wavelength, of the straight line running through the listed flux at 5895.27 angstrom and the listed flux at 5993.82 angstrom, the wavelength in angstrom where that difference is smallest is 5892.55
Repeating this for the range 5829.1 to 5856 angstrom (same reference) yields 5835.84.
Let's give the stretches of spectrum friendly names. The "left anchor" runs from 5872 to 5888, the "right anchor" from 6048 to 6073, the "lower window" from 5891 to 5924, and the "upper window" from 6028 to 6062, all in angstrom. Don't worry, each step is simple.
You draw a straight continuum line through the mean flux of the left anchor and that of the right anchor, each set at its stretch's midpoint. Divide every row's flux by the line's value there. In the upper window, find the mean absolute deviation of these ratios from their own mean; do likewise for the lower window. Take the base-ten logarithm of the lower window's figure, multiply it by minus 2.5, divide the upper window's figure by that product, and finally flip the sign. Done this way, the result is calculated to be -0.0055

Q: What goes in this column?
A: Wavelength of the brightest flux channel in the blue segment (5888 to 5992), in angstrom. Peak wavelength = 5927.94 angstrom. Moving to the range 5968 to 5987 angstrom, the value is 5985.54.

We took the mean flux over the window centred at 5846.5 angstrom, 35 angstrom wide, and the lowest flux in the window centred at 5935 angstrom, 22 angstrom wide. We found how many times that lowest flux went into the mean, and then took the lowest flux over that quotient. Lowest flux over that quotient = 21.5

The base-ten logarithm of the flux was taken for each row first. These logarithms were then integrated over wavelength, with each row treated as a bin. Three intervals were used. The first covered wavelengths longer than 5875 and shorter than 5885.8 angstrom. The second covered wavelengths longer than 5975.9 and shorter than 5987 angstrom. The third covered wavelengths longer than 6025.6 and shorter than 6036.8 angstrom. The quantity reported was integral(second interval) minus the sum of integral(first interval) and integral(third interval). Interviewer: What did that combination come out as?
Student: -15.4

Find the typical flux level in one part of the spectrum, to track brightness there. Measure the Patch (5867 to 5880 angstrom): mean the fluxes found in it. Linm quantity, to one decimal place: 26.4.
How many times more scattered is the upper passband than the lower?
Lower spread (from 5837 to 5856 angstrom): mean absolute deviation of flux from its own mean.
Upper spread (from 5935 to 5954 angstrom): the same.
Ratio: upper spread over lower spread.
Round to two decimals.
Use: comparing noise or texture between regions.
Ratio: 0.34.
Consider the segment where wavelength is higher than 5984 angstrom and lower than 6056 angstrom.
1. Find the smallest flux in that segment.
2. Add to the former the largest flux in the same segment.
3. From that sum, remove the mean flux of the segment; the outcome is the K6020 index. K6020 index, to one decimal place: 24.9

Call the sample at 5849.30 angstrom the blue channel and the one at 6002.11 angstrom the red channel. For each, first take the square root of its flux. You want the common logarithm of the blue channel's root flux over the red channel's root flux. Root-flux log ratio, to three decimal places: 0.013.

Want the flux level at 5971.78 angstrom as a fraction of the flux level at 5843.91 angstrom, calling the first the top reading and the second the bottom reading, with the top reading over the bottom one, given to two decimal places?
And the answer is 0.95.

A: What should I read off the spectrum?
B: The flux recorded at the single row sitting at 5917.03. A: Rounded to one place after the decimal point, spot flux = 24.5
